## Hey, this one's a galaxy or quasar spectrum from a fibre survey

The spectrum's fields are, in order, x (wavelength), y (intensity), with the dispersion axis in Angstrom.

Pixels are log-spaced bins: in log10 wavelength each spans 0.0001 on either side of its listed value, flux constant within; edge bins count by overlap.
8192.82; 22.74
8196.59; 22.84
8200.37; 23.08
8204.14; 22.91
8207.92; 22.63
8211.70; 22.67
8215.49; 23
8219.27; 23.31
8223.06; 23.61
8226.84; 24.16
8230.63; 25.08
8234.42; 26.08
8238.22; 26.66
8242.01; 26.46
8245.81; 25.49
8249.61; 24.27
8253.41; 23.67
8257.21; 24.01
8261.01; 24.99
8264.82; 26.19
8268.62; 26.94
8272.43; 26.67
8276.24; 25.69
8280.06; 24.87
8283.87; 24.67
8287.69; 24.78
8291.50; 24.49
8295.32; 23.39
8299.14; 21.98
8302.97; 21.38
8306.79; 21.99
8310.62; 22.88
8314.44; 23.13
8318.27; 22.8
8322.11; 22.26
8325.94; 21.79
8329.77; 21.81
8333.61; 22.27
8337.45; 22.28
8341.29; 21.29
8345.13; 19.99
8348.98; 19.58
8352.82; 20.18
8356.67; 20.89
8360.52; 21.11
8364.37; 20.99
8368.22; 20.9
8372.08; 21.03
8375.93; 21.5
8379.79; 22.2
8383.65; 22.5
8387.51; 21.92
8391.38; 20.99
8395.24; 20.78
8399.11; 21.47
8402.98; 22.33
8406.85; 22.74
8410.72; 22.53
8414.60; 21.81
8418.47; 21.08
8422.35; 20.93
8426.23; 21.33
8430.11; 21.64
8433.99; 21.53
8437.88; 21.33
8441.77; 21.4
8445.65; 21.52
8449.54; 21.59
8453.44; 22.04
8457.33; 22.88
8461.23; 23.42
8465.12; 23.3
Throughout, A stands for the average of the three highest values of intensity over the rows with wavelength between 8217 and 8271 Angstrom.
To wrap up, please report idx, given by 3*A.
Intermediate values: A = 26.7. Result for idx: 80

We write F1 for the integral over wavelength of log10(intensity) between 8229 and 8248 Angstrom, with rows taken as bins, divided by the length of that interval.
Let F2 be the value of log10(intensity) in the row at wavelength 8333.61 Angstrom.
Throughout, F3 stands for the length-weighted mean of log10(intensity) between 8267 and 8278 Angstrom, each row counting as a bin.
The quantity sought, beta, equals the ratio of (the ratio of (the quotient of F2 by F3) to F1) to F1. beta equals 0.474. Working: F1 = 1.413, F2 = 1.348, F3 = 1.42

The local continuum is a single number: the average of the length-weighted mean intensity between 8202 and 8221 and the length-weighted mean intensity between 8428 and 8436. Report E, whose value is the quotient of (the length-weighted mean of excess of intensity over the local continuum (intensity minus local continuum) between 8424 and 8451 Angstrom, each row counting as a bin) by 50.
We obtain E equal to -0.015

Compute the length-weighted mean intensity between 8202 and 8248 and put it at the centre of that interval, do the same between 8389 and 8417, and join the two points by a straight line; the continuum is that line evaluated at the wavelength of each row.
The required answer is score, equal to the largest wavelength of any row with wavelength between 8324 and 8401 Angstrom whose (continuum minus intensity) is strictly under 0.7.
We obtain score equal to 8399.11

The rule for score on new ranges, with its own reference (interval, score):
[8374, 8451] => 8449.54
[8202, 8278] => 8276.24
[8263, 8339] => 8337.45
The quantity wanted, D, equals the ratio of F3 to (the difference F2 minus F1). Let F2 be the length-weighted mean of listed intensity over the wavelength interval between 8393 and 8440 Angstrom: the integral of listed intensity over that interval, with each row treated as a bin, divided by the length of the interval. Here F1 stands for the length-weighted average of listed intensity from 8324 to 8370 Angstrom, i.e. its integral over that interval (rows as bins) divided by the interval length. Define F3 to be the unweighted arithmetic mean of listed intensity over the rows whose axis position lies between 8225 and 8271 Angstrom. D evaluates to 48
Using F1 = 21.1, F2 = 21.6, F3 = 25.3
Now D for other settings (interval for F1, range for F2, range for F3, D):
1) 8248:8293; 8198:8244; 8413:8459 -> -22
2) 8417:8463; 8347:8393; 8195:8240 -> -41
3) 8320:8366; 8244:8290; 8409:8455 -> 5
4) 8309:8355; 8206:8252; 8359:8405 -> 8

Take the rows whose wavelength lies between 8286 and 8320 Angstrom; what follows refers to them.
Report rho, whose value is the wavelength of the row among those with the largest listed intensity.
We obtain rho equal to 8287.69 Angstrom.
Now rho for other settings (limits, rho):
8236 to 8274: 8268.62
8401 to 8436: 8406.85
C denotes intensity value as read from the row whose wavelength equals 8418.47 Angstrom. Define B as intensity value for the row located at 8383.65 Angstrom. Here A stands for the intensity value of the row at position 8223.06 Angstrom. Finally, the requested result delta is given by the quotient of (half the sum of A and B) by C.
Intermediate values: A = 23.61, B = 22.5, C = 21.08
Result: 1.09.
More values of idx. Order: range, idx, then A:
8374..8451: 68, 22.6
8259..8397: 80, 26.6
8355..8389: 67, 22.2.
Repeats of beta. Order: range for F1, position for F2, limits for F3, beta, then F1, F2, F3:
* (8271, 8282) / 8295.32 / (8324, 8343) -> 0.514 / 1.409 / 1.369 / 1.34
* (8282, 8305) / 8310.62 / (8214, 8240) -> 0.522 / 1.369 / 1.359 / 1.39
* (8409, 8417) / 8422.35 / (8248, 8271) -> 0.523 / 1.344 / 1.321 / 1.40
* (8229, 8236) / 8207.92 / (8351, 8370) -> 0.518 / 1.408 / 1.355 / 1.32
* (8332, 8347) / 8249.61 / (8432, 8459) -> 0.585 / 1.331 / 1.385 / 1.34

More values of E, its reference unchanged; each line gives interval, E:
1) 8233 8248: 0.078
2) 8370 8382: -0.013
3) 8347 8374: -0.031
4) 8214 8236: 0.039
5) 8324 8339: -0.004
